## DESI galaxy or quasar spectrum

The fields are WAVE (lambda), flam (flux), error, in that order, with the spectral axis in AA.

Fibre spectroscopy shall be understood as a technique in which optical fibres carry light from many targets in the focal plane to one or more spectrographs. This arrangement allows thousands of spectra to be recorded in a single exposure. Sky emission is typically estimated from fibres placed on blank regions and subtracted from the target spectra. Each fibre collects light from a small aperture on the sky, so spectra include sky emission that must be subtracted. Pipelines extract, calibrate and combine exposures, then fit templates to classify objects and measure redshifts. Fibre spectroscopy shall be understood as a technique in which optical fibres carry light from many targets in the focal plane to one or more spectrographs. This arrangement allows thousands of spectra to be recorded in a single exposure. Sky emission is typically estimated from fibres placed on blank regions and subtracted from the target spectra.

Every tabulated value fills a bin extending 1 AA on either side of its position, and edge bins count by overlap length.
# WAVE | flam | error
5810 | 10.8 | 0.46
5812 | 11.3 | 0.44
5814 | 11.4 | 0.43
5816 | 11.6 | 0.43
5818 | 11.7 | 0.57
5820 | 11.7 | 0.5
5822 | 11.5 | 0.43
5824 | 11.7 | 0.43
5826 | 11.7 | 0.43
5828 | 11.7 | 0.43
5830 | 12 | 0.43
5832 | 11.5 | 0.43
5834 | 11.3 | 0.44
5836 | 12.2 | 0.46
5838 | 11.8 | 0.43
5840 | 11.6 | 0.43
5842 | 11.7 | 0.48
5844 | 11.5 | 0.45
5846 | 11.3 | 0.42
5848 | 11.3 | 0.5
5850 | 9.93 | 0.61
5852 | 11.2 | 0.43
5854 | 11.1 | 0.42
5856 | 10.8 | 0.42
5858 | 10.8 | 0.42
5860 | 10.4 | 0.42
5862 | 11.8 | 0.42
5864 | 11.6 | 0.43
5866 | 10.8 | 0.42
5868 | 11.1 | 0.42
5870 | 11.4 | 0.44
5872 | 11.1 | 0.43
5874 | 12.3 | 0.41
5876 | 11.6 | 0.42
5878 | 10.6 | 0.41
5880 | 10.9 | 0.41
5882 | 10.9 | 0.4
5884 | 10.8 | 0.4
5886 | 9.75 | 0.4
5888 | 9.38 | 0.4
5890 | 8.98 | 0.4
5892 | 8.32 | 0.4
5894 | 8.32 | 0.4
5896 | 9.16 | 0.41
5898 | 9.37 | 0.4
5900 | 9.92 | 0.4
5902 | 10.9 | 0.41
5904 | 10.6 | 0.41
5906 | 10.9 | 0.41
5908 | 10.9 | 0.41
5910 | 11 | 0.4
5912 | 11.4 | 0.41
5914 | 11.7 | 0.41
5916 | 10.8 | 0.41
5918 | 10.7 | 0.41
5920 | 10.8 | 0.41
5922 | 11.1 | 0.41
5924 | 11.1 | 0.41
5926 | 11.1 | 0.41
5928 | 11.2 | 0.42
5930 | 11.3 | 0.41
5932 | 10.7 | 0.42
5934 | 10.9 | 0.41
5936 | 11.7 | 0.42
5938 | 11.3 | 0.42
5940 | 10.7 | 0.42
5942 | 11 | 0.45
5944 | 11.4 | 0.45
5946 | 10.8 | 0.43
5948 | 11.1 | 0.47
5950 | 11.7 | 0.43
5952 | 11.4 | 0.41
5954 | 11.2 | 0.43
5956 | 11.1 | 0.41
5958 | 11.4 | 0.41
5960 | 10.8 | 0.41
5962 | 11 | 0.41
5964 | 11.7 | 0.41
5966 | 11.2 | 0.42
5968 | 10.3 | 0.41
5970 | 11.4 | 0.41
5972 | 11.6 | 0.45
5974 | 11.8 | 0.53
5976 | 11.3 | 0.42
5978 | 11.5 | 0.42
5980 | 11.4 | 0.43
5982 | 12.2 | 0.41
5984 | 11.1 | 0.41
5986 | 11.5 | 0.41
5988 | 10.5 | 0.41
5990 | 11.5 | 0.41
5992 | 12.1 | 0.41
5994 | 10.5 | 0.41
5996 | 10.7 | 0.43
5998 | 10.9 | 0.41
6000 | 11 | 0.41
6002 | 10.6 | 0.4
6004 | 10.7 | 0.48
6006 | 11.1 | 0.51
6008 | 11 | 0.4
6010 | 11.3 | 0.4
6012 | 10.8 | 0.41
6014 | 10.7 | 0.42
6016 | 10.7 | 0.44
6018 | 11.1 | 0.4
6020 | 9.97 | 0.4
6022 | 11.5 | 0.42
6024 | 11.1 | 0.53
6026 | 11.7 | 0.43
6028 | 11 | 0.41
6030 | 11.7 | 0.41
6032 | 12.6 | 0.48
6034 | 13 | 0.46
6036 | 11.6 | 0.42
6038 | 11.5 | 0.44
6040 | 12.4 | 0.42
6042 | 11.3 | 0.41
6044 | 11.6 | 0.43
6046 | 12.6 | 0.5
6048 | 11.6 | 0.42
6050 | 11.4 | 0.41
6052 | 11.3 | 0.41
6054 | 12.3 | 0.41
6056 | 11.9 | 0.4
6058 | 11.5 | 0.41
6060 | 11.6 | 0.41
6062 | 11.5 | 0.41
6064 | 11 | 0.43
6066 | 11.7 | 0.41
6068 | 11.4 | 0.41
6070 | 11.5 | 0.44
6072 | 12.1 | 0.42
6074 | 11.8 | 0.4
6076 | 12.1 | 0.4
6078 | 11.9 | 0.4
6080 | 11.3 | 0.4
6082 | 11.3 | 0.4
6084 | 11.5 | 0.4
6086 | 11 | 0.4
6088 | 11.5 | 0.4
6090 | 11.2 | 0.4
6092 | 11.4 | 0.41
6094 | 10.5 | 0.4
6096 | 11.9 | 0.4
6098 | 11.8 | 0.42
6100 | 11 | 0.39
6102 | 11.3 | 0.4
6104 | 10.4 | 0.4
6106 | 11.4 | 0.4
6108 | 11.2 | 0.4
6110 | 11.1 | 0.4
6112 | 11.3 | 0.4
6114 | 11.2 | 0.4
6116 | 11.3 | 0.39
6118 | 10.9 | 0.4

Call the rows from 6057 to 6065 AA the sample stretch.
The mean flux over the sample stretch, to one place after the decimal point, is 11.4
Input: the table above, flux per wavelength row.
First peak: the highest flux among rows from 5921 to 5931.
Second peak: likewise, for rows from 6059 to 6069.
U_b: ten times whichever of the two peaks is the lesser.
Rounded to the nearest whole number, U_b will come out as 113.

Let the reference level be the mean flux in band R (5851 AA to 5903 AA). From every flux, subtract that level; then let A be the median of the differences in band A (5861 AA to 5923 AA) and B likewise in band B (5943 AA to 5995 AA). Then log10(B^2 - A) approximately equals -0.40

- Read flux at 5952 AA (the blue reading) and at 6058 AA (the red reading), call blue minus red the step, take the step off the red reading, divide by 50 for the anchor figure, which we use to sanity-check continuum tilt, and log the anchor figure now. 0.232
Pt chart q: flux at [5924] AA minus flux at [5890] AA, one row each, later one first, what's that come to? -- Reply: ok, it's 2.1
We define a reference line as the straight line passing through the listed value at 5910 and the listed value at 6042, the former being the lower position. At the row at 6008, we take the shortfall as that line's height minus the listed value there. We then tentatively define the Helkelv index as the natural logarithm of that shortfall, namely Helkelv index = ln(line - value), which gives -1.5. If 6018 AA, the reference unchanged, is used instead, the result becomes -1.9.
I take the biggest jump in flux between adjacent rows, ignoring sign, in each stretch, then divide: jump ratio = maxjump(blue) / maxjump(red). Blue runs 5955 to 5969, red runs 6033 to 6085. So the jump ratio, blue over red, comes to 0.64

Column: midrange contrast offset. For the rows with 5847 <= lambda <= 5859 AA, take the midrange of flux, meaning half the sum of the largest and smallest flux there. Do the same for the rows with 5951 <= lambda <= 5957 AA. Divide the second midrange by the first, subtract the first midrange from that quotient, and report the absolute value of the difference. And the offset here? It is 9.6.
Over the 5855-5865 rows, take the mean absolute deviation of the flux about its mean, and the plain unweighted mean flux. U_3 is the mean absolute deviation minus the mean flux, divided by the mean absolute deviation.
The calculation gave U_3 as -21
